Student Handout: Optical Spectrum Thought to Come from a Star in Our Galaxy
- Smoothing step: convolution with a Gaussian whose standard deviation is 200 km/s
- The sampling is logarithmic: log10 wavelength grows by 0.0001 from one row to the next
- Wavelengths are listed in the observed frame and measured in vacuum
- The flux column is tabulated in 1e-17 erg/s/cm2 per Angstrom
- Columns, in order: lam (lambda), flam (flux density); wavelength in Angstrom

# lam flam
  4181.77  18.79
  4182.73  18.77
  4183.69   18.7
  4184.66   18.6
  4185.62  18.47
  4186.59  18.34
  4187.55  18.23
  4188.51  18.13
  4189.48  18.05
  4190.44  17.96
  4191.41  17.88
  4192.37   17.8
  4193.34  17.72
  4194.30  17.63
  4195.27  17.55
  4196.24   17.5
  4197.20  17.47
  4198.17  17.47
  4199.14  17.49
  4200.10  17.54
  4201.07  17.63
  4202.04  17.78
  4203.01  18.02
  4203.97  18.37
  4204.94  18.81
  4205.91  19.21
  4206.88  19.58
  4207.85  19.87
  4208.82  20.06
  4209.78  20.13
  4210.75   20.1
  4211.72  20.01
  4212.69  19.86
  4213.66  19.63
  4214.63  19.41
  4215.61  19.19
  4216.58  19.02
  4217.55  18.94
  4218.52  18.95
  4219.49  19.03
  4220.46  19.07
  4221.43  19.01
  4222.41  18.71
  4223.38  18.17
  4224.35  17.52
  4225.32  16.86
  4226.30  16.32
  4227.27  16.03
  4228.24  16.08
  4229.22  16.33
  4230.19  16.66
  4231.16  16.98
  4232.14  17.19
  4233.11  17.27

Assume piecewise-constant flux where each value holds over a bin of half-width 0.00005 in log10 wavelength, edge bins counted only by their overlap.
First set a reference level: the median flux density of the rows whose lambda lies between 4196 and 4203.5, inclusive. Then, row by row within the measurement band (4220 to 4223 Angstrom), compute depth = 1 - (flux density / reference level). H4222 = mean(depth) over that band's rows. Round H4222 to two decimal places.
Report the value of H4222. -0.08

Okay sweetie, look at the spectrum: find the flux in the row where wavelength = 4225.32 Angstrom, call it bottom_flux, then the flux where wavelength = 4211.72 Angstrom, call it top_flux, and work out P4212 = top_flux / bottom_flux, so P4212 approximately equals 1.19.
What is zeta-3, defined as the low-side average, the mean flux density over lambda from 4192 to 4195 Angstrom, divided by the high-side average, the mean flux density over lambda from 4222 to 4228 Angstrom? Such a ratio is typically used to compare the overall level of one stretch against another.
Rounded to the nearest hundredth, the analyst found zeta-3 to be 1.03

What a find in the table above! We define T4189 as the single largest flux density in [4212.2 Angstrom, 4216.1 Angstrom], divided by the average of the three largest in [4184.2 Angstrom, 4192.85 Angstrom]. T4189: 1.075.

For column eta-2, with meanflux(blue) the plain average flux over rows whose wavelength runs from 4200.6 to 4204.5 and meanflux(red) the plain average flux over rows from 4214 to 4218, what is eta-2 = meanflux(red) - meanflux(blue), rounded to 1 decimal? 1.2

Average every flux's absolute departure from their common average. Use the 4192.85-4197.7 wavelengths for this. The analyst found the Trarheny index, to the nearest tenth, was 0.1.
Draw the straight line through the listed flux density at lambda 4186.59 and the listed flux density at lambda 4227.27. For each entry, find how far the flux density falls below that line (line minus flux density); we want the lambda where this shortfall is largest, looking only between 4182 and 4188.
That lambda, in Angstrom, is 4187.55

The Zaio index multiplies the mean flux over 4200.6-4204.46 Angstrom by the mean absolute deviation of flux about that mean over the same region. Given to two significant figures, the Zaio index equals 4.4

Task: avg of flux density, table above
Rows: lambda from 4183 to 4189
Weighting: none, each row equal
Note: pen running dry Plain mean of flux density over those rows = 18.4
